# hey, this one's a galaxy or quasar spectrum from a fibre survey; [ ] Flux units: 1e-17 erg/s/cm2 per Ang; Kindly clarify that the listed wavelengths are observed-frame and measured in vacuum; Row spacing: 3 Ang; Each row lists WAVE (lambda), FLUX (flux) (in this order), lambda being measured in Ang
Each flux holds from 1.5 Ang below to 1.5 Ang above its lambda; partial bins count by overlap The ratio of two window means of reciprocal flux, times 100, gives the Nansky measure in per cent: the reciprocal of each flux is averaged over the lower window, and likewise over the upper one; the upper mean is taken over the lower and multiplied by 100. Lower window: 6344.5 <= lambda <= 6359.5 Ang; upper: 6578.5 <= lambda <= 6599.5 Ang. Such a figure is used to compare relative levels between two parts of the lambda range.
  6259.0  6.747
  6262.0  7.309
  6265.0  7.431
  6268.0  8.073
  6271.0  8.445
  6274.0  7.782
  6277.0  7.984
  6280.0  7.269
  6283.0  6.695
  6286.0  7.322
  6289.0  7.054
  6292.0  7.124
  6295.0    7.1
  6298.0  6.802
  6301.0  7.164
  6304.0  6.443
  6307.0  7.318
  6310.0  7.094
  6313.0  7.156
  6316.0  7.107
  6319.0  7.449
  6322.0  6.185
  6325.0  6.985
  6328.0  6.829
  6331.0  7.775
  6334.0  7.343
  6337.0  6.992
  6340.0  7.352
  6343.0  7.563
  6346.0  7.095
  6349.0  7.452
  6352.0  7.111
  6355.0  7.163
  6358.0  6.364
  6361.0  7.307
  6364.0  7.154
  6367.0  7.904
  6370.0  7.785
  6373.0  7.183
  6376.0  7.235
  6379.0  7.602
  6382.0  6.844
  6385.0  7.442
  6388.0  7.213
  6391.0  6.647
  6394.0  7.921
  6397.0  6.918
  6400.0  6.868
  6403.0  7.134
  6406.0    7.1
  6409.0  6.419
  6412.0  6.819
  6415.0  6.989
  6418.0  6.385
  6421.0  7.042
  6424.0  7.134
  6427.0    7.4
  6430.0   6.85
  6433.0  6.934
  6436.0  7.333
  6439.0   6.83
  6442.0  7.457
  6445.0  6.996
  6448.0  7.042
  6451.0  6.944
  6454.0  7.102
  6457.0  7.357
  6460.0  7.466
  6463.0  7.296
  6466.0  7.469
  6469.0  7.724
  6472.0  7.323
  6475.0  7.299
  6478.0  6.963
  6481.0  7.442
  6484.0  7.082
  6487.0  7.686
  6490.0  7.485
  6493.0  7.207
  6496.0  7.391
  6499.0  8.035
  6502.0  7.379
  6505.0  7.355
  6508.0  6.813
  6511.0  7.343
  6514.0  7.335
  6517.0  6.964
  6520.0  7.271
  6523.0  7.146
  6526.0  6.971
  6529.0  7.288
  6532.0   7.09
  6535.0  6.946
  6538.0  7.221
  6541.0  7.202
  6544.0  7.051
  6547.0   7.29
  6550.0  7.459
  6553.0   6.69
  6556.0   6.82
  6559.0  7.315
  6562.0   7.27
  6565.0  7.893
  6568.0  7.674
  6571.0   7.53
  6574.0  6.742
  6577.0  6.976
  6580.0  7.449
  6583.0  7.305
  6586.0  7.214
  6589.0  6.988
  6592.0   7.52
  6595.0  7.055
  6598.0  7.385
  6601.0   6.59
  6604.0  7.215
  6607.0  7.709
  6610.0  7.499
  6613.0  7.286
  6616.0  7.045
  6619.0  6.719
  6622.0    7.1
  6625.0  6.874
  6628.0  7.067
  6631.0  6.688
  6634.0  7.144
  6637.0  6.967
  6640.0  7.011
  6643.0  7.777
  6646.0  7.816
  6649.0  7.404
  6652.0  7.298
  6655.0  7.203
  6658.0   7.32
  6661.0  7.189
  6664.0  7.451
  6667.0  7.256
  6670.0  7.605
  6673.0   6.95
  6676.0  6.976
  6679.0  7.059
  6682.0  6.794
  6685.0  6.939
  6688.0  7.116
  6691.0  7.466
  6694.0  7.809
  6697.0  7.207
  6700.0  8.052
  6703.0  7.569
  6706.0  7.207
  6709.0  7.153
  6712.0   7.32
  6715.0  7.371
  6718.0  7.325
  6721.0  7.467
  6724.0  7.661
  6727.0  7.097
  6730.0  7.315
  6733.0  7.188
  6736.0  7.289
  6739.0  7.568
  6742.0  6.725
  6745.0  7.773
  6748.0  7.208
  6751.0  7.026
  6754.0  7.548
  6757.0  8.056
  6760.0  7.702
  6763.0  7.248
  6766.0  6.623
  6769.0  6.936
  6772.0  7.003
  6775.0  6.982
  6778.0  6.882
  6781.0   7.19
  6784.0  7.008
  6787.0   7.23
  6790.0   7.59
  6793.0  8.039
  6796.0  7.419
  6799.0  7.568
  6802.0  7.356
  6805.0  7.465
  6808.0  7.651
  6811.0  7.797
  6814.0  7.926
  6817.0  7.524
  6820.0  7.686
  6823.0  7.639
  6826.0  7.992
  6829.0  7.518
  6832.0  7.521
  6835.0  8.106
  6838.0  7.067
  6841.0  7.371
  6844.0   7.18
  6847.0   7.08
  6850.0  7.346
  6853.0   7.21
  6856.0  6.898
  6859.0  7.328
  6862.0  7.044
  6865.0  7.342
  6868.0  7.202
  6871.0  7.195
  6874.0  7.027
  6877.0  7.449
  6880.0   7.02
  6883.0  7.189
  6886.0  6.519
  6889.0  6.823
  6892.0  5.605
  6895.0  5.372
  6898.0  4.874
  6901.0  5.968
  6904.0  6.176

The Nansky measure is 96.5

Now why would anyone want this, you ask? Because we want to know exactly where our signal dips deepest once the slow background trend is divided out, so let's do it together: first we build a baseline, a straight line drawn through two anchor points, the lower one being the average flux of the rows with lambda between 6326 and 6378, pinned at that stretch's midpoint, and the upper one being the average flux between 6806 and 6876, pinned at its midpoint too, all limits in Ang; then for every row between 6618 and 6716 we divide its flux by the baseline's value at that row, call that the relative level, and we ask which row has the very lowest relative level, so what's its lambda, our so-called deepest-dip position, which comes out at 6631.0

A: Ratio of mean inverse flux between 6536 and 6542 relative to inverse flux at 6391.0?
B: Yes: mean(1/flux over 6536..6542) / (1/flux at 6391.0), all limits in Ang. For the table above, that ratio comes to 0.92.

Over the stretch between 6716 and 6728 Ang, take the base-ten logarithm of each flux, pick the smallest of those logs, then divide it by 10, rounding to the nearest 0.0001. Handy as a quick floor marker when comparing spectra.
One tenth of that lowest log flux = 0.0851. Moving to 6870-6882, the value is 0.0846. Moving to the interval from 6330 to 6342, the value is 0.0845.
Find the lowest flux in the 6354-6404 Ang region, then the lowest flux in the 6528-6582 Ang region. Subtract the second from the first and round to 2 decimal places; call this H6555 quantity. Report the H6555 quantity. -0.33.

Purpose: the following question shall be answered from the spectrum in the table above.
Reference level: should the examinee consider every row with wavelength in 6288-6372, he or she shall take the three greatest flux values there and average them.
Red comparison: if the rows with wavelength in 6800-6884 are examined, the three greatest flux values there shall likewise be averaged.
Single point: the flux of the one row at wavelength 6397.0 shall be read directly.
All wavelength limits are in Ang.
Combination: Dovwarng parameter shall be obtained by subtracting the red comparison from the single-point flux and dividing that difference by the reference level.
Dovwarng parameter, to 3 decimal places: -0.139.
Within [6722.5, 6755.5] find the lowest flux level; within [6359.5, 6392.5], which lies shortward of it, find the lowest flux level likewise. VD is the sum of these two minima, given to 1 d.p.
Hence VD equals 13.4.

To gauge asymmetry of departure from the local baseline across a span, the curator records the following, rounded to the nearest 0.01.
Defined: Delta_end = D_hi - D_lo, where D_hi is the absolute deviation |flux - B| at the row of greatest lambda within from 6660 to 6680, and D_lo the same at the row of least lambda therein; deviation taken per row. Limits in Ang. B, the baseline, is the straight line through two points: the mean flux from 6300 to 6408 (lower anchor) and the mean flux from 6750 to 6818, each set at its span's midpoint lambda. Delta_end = 0.14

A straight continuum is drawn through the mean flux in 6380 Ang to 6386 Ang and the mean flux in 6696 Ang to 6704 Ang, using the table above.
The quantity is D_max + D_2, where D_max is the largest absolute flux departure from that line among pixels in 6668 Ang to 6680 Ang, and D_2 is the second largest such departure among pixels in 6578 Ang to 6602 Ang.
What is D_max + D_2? 1.1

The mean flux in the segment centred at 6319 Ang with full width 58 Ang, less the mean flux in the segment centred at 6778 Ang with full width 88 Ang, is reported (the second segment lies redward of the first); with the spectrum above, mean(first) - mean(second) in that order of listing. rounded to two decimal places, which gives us -0.28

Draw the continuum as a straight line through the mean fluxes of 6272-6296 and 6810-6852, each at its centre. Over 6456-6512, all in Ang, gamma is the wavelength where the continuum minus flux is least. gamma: 6499.0 Ang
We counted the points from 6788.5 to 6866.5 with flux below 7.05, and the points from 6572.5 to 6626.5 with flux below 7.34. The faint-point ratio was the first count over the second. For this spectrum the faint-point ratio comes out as 0.15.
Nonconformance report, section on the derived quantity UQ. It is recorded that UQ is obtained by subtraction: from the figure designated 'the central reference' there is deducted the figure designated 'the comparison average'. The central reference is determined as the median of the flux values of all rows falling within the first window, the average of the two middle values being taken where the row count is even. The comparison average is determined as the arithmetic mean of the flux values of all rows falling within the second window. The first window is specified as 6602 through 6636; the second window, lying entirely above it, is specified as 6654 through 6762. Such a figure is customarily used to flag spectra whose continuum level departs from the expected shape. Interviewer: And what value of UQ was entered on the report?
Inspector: -0.23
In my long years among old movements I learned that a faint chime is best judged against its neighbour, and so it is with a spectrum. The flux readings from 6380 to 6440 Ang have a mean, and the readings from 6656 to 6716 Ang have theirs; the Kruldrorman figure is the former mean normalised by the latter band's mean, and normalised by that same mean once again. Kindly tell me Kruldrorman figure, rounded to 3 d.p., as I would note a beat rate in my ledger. 0.132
